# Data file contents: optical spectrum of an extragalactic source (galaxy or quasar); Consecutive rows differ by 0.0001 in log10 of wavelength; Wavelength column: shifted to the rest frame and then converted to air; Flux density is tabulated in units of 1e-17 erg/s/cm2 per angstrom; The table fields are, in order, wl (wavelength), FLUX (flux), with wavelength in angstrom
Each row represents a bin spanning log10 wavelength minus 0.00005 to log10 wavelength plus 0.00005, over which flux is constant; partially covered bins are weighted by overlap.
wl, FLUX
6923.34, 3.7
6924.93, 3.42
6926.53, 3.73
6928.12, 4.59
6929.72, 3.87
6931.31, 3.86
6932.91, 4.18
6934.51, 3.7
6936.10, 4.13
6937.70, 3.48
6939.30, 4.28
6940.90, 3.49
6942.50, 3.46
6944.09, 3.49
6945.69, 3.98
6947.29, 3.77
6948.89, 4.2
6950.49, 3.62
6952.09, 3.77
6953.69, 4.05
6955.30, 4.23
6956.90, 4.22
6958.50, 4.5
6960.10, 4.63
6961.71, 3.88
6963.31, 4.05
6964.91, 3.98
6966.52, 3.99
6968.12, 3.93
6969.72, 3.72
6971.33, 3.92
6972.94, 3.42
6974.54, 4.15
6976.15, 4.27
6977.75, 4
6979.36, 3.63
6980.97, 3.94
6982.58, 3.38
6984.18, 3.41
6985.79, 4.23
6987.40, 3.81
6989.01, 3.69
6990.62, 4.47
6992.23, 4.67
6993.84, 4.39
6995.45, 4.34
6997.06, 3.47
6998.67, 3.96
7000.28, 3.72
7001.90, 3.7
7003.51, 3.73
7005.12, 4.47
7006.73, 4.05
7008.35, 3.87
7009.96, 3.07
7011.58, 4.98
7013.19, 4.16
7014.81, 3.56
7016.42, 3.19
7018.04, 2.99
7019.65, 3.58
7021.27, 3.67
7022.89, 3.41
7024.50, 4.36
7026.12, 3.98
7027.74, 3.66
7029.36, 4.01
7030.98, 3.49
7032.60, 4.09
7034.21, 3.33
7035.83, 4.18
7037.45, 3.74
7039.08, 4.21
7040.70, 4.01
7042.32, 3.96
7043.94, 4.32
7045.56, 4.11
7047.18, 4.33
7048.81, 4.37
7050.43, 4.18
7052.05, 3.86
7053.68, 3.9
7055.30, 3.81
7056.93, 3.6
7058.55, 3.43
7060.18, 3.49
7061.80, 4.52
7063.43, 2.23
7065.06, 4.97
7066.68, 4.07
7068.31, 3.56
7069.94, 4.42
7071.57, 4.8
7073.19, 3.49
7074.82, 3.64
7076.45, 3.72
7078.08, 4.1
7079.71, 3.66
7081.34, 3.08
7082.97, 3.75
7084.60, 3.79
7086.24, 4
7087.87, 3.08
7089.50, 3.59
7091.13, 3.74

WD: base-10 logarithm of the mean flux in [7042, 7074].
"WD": 0.599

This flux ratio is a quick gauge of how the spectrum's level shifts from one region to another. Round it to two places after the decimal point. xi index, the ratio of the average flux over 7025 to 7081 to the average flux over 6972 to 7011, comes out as 1.00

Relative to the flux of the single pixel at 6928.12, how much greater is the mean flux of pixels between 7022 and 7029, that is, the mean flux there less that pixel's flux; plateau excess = -0.7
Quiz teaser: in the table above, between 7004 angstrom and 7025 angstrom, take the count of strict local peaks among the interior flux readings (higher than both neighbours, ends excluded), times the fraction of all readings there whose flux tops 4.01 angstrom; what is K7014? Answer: 0.77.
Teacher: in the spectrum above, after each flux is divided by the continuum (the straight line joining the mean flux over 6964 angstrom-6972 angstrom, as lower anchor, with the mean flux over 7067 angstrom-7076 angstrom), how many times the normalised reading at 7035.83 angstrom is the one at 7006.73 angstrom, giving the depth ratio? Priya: 0.97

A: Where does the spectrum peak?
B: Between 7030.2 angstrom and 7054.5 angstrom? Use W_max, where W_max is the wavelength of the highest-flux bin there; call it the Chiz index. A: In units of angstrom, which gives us 7048.81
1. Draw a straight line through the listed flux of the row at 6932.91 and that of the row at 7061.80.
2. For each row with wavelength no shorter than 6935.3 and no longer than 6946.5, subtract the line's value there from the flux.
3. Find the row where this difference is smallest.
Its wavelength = 6942.50 angstrom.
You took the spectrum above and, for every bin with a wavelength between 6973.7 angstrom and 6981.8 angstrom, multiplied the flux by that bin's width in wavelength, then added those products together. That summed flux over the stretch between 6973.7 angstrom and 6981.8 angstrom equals 32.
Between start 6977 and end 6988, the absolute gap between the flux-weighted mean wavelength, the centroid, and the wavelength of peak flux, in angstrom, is 3.2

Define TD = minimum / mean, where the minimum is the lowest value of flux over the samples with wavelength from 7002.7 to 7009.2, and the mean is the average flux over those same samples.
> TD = 0.926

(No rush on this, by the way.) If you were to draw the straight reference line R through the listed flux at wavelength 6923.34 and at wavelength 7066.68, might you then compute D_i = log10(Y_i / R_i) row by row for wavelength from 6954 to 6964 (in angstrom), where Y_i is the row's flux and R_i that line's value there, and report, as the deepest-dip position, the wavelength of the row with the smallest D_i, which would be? 6961.71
